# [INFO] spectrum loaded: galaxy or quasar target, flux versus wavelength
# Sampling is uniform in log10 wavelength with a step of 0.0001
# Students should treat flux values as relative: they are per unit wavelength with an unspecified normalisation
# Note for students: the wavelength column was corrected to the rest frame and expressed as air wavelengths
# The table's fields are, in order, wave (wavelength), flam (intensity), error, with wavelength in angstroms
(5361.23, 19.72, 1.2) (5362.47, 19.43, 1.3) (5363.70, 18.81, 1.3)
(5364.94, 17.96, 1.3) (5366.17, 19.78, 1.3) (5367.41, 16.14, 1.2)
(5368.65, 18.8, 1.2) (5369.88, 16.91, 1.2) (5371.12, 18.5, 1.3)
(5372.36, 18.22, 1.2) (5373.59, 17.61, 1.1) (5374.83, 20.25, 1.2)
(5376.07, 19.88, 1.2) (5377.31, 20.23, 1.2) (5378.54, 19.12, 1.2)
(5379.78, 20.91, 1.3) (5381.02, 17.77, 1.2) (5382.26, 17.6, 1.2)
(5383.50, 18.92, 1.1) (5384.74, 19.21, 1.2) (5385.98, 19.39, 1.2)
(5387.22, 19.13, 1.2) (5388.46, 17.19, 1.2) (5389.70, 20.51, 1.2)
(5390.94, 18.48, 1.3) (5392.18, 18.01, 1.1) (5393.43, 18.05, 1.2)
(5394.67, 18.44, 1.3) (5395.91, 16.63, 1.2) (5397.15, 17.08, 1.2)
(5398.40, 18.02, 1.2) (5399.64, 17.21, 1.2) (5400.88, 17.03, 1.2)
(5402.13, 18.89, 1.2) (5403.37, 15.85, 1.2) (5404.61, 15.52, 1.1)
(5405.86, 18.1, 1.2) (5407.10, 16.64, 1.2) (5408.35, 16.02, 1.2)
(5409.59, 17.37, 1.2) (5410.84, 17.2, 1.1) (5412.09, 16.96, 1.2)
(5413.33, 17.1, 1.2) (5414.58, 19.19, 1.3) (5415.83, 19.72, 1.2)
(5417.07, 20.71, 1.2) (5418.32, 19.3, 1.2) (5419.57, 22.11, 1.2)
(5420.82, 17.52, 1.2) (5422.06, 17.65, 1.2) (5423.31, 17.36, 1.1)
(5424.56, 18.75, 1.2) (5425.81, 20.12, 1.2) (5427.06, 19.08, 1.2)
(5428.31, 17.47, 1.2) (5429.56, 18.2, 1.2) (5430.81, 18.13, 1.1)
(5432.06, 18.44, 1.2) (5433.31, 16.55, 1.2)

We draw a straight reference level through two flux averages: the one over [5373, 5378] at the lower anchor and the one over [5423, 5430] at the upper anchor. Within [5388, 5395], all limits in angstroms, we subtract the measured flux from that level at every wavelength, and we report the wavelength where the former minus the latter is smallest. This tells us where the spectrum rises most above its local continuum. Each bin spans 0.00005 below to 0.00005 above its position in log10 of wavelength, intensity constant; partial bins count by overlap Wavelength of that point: 5389.70 angstroms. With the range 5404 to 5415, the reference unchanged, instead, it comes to 5414.58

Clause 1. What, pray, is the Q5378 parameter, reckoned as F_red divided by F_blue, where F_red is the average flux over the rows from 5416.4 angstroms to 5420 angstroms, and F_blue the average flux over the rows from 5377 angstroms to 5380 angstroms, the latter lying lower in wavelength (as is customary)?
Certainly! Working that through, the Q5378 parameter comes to 1.03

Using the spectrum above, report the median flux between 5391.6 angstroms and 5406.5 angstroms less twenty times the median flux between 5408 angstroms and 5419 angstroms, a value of -330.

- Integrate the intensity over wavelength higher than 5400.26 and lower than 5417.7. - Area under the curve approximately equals 307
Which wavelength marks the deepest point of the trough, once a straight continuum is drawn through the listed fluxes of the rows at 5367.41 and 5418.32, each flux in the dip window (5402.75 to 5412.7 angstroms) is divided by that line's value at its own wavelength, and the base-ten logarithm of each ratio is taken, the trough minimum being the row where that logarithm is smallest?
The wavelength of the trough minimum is 5404.61 angstroms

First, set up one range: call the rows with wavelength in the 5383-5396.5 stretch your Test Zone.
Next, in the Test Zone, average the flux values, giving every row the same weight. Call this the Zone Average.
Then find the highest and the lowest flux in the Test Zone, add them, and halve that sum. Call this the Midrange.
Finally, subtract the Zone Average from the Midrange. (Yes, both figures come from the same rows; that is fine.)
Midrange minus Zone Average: 0.03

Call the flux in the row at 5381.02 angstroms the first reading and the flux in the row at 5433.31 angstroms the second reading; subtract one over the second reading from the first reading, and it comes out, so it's 17.7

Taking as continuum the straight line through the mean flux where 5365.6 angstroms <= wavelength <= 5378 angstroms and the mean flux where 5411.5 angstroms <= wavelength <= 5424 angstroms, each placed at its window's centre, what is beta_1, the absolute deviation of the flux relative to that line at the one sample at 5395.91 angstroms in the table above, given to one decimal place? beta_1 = 2.1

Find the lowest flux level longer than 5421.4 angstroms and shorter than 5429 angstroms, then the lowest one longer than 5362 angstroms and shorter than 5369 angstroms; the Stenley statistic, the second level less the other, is -1.22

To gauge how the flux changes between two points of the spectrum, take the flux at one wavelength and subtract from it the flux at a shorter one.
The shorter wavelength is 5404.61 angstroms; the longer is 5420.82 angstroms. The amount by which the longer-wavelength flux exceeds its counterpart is 2.0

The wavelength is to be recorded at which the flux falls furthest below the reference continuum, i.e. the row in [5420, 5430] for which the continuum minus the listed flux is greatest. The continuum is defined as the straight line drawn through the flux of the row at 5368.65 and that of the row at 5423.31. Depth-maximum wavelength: 5423.31 angstroms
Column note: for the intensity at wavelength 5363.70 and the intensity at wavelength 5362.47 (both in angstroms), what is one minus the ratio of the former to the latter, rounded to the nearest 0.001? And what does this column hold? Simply 0.032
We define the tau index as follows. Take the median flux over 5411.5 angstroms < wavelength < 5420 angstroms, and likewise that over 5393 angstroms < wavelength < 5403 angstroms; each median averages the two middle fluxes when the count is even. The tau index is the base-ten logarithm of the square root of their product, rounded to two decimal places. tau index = 1.27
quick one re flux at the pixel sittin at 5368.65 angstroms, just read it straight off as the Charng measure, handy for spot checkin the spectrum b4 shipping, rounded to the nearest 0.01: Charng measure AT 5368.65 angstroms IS 18.80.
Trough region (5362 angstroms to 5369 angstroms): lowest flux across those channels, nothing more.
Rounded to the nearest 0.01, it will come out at 16.14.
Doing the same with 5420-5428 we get 17.36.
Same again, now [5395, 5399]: 16.63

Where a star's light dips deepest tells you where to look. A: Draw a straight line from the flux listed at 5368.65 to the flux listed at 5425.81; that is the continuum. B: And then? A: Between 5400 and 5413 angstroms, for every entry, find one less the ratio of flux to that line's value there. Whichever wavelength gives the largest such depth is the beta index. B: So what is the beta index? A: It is 5404.61 angstroms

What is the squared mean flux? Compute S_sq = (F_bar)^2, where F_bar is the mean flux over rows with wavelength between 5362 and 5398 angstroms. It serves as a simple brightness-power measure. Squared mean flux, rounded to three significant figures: 345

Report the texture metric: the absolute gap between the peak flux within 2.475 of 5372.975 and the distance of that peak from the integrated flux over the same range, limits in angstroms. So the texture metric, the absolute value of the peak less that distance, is 52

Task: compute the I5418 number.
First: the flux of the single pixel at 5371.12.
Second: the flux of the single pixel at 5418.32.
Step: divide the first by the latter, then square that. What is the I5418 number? 0.92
